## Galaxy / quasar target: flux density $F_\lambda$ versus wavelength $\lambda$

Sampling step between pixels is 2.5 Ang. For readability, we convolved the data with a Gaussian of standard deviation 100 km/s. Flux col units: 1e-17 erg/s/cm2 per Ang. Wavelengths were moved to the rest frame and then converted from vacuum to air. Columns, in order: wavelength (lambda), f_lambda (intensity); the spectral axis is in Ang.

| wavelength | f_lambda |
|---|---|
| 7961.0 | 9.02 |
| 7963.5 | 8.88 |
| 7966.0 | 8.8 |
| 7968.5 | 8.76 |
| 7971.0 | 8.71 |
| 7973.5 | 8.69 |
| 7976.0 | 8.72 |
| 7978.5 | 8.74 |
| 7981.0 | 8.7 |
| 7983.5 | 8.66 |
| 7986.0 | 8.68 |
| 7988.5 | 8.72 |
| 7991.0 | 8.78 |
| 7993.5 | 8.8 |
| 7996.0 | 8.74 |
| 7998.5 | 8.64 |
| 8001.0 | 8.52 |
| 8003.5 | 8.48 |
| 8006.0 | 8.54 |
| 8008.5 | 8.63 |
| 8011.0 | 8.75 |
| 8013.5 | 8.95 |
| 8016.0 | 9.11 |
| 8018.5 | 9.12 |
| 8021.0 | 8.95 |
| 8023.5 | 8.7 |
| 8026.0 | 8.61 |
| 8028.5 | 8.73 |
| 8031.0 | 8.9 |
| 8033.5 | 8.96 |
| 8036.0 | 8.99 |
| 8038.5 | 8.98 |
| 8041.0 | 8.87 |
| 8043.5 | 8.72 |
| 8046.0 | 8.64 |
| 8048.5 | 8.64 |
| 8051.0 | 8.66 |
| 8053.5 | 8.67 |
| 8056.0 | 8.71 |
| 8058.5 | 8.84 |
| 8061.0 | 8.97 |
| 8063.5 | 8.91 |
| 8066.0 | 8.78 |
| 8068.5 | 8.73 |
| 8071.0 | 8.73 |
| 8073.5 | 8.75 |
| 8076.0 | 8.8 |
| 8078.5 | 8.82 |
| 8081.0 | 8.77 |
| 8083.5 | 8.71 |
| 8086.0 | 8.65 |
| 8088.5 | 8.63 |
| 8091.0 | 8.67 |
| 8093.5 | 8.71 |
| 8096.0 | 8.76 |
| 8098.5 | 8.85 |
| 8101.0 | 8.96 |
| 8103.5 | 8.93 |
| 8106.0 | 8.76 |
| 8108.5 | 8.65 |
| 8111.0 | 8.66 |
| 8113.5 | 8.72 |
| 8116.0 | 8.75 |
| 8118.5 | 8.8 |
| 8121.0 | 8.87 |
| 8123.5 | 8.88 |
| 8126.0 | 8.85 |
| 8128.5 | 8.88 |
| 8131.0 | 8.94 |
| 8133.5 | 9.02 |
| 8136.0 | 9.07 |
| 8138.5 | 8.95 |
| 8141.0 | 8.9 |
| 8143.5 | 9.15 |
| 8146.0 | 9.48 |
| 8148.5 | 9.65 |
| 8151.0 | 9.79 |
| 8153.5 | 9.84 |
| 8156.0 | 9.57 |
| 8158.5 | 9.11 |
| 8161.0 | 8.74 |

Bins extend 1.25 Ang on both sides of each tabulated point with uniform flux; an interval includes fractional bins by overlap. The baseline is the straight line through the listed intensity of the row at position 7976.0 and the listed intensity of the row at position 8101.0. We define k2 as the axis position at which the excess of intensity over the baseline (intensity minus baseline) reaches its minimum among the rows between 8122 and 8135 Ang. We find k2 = 8126.0 Ang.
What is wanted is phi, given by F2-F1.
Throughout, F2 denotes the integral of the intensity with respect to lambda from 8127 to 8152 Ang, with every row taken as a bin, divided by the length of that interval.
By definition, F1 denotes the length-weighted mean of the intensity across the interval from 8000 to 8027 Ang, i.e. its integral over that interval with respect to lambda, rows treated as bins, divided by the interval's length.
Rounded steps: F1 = 8.76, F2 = 9.17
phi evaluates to 0.41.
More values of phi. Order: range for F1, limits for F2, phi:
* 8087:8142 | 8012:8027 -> 0.08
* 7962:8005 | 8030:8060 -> 0.09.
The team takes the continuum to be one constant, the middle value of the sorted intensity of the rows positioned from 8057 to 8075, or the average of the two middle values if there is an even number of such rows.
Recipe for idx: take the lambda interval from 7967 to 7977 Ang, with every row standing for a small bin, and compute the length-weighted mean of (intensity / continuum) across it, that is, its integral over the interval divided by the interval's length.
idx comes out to 0.99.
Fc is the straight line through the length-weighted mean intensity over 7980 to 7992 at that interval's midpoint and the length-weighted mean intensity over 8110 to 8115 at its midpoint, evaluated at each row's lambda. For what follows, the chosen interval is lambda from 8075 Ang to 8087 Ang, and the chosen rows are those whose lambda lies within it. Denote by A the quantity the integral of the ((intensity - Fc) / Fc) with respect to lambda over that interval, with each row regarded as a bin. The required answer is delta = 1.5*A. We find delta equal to 0.11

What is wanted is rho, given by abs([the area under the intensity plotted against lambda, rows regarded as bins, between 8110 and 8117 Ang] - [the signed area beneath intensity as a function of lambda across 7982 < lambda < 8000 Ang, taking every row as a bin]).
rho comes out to 96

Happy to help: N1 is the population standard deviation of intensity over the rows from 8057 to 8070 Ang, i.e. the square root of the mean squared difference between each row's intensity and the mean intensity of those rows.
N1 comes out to 0.09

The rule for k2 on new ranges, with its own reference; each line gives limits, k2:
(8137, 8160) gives 8141.0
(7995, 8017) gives 8003.5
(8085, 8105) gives 8088.5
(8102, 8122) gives 8108.5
